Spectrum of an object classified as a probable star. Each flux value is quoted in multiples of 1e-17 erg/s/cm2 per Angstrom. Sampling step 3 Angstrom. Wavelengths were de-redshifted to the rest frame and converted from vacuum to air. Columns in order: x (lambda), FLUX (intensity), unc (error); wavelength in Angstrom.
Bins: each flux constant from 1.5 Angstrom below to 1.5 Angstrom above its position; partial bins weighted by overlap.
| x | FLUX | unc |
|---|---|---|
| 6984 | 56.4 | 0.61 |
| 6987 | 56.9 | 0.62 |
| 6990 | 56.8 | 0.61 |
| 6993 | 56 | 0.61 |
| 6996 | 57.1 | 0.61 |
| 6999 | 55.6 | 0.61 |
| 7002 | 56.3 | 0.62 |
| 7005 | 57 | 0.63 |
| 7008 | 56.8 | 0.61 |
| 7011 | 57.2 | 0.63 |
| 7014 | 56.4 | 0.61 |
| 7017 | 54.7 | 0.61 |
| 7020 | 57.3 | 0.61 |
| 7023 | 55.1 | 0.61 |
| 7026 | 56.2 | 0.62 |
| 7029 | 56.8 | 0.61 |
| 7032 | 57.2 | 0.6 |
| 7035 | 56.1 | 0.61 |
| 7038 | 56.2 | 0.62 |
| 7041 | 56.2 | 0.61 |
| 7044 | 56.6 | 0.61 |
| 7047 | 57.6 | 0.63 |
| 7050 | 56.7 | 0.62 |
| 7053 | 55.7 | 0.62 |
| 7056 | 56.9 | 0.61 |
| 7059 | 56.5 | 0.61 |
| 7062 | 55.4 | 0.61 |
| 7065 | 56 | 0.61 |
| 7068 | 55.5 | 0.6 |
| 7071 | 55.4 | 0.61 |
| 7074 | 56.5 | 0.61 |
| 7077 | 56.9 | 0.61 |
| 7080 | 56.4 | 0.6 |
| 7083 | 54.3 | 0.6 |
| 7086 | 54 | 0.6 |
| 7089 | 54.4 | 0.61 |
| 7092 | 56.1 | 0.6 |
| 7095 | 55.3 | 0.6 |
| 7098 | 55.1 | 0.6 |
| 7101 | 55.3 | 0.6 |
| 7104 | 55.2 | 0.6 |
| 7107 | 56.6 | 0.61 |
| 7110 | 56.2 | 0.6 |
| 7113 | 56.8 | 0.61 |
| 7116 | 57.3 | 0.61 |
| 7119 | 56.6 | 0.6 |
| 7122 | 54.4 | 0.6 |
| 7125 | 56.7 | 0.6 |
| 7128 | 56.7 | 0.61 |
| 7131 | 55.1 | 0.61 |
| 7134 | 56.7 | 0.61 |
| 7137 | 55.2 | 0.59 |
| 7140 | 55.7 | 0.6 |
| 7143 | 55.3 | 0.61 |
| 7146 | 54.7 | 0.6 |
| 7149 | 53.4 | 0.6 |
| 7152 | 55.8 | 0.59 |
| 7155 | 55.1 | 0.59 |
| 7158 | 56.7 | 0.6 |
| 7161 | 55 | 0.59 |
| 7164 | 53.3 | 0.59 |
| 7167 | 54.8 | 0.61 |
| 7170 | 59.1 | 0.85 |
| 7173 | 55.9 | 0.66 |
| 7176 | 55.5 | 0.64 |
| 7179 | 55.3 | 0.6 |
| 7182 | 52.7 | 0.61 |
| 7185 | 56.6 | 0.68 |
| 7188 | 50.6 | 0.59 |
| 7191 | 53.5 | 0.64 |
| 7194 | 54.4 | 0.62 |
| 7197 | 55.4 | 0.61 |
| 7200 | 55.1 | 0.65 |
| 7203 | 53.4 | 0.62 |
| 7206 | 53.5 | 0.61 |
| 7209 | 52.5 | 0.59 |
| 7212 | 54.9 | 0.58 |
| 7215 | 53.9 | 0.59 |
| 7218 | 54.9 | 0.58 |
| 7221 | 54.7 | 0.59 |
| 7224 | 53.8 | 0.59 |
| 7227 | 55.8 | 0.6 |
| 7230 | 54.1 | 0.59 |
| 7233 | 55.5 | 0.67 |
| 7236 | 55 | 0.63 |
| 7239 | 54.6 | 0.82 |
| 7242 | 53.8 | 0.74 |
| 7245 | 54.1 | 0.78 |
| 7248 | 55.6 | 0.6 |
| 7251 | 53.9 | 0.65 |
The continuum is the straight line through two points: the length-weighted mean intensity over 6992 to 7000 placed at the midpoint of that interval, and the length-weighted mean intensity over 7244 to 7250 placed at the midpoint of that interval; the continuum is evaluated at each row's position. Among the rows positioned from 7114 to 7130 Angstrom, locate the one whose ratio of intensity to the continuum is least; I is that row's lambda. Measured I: 7122 Angstrom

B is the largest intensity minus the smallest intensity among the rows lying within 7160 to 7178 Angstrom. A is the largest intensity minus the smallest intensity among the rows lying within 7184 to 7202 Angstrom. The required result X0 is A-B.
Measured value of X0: 0.2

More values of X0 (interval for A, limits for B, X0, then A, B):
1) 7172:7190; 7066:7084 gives 3.4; 6.0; 2.6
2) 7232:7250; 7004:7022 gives -0.8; 1.8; 2.6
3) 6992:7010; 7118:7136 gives -0.8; 1.5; 2.3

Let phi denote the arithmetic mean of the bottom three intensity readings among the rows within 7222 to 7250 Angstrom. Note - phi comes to 53.9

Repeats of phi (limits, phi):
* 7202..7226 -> 53.1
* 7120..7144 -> 54.9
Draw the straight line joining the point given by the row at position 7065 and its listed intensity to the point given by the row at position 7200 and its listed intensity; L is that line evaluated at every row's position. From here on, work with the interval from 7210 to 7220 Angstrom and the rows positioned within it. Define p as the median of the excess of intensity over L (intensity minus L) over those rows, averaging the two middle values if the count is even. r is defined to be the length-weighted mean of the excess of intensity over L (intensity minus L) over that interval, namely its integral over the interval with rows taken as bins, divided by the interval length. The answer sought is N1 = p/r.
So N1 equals 0.2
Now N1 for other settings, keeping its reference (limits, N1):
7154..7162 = -1.0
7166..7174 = 0.4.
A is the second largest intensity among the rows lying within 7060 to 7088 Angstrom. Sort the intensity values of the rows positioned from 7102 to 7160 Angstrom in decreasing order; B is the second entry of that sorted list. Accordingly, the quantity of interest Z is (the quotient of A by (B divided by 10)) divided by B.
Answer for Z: 0.175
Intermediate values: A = 56.5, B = 56.8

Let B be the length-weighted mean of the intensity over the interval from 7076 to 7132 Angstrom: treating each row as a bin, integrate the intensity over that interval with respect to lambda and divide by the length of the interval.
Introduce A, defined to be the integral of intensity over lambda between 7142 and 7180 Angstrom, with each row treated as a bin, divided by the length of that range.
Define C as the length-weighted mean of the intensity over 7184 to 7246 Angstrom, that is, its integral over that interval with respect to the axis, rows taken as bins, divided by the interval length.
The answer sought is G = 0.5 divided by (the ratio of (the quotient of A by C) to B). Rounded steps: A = 55.4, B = 55.8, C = 54.3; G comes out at 27.32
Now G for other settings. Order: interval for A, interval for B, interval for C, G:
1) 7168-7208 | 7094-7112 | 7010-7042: 28.66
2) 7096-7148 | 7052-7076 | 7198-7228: 27.21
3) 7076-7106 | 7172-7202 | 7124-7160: 27.36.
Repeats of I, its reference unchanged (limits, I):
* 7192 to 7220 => 7209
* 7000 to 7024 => 7017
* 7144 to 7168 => 7164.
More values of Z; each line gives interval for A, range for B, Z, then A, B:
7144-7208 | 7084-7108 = 0.180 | 56.7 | 56.1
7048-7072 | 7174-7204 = 0.184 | 56.7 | 55.5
